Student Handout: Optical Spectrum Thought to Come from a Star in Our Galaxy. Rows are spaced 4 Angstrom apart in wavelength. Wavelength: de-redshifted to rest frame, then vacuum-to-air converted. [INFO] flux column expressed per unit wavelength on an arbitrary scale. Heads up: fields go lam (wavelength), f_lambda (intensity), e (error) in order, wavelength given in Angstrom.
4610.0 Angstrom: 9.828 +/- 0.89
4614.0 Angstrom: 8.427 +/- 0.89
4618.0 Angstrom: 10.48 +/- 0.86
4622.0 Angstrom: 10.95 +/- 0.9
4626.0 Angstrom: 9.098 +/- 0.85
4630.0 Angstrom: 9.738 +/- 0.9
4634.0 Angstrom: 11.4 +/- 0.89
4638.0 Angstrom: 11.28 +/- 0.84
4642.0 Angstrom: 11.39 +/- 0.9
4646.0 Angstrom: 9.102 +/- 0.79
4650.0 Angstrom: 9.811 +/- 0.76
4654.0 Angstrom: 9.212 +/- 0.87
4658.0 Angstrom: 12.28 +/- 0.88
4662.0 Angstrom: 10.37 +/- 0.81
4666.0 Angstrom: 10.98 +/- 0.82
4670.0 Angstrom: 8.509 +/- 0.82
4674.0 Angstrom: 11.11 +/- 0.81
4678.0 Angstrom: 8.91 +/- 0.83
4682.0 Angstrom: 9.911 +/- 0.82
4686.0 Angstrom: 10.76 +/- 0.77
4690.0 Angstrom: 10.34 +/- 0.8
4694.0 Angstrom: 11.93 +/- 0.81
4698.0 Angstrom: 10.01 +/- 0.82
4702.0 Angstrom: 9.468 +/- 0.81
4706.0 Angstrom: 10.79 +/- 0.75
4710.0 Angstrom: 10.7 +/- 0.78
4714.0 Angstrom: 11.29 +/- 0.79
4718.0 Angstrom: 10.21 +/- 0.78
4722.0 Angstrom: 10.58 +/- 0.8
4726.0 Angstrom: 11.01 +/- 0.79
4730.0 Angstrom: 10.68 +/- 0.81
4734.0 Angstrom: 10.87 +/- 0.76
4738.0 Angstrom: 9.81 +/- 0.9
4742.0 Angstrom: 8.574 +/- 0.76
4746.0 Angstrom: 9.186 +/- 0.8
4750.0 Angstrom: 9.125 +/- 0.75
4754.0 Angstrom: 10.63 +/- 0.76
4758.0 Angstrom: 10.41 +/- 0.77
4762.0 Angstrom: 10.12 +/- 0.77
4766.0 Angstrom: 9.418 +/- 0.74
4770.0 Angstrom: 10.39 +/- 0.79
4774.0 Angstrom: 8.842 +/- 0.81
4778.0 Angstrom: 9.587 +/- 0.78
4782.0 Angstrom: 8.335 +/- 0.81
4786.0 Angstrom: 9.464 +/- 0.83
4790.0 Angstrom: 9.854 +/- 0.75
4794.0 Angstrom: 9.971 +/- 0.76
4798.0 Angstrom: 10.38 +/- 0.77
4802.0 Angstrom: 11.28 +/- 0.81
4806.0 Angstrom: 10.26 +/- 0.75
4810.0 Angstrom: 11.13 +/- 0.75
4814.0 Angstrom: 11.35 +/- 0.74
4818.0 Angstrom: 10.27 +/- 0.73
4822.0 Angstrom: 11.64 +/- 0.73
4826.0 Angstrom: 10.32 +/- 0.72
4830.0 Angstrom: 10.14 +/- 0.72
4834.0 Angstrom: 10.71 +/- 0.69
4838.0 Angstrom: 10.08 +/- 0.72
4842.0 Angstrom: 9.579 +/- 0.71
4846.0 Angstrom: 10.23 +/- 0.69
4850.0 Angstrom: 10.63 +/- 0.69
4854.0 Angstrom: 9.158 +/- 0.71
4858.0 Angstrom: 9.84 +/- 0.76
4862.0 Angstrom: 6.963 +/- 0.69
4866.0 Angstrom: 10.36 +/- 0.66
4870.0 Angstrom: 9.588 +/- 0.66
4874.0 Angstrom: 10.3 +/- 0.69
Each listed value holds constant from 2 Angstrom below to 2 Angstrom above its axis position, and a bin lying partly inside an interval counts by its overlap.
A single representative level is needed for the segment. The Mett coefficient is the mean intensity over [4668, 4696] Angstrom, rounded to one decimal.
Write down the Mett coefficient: 10.2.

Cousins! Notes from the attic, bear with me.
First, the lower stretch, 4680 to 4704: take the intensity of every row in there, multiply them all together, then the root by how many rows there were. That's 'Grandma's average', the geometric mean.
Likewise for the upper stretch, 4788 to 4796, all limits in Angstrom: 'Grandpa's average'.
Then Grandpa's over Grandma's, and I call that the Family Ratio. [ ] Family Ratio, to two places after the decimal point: 0.96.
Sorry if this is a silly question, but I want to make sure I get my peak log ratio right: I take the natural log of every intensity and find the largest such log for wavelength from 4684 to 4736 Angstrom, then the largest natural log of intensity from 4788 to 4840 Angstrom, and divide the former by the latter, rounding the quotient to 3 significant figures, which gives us 1.01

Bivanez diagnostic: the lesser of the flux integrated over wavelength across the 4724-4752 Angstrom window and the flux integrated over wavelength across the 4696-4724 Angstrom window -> 277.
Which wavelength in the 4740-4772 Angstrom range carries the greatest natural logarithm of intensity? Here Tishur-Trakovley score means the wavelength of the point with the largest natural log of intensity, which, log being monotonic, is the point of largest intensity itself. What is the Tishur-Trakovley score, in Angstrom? 4754.0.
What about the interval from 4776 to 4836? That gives 4822.0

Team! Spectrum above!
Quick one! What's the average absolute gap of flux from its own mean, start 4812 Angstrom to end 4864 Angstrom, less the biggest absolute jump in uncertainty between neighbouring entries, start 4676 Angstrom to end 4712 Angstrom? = 0.669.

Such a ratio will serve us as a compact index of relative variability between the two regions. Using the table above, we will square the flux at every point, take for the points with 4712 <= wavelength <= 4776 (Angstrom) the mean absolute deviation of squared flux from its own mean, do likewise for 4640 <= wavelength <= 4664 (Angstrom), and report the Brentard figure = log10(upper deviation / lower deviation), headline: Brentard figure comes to -0.19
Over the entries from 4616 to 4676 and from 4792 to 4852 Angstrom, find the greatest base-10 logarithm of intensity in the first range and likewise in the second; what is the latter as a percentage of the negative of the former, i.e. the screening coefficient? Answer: -97.9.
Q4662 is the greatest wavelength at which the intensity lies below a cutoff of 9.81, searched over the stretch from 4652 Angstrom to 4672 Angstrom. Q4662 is 4670.0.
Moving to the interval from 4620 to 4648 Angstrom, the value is 4646.0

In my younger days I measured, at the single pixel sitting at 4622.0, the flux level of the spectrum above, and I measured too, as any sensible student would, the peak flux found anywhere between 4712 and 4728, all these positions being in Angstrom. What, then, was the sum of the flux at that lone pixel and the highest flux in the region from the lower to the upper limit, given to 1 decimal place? 22.2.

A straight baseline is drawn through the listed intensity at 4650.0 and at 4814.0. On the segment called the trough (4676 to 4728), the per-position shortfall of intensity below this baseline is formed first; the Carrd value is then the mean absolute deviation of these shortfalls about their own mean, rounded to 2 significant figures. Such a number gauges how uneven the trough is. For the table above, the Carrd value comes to 0.54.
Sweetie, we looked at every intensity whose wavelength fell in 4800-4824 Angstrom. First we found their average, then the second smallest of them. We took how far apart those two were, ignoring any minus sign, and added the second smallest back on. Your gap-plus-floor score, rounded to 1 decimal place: 11.0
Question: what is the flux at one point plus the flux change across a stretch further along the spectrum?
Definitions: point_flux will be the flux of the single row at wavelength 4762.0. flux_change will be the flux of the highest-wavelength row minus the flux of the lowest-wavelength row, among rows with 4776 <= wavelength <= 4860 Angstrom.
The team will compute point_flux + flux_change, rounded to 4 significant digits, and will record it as 10.37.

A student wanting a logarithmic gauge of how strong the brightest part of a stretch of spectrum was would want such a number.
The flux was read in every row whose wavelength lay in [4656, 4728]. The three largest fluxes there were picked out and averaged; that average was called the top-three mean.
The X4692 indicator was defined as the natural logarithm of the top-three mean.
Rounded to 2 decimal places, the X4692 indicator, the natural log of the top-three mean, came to 2.47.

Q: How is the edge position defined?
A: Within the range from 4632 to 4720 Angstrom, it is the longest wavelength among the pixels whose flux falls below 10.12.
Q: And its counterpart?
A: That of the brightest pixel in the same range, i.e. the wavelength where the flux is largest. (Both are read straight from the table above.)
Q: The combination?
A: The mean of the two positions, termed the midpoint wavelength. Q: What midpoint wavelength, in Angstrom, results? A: 4680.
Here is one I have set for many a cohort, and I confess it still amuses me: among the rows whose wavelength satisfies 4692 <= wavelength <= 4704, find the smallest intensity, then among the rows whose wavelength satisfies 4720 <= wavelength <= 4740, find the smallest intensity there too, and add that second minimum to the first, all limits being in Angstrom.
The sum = 19.3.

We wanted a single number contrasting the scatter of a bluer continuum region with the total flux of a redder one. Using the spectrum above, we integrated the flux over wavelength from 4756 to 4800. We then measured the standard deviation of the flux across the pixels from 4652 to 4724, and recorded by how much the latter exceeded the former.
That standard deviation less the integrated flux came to -426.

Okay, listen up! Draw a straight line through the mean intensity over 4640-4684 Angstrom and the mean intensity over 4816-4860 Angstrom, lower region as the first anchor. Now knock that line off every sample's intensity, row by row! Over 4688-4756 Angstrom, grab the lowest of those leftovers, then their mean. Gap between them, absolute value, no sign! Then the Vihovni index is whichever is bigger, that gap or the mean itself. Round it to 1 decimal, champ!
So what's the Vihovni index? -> 1.7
